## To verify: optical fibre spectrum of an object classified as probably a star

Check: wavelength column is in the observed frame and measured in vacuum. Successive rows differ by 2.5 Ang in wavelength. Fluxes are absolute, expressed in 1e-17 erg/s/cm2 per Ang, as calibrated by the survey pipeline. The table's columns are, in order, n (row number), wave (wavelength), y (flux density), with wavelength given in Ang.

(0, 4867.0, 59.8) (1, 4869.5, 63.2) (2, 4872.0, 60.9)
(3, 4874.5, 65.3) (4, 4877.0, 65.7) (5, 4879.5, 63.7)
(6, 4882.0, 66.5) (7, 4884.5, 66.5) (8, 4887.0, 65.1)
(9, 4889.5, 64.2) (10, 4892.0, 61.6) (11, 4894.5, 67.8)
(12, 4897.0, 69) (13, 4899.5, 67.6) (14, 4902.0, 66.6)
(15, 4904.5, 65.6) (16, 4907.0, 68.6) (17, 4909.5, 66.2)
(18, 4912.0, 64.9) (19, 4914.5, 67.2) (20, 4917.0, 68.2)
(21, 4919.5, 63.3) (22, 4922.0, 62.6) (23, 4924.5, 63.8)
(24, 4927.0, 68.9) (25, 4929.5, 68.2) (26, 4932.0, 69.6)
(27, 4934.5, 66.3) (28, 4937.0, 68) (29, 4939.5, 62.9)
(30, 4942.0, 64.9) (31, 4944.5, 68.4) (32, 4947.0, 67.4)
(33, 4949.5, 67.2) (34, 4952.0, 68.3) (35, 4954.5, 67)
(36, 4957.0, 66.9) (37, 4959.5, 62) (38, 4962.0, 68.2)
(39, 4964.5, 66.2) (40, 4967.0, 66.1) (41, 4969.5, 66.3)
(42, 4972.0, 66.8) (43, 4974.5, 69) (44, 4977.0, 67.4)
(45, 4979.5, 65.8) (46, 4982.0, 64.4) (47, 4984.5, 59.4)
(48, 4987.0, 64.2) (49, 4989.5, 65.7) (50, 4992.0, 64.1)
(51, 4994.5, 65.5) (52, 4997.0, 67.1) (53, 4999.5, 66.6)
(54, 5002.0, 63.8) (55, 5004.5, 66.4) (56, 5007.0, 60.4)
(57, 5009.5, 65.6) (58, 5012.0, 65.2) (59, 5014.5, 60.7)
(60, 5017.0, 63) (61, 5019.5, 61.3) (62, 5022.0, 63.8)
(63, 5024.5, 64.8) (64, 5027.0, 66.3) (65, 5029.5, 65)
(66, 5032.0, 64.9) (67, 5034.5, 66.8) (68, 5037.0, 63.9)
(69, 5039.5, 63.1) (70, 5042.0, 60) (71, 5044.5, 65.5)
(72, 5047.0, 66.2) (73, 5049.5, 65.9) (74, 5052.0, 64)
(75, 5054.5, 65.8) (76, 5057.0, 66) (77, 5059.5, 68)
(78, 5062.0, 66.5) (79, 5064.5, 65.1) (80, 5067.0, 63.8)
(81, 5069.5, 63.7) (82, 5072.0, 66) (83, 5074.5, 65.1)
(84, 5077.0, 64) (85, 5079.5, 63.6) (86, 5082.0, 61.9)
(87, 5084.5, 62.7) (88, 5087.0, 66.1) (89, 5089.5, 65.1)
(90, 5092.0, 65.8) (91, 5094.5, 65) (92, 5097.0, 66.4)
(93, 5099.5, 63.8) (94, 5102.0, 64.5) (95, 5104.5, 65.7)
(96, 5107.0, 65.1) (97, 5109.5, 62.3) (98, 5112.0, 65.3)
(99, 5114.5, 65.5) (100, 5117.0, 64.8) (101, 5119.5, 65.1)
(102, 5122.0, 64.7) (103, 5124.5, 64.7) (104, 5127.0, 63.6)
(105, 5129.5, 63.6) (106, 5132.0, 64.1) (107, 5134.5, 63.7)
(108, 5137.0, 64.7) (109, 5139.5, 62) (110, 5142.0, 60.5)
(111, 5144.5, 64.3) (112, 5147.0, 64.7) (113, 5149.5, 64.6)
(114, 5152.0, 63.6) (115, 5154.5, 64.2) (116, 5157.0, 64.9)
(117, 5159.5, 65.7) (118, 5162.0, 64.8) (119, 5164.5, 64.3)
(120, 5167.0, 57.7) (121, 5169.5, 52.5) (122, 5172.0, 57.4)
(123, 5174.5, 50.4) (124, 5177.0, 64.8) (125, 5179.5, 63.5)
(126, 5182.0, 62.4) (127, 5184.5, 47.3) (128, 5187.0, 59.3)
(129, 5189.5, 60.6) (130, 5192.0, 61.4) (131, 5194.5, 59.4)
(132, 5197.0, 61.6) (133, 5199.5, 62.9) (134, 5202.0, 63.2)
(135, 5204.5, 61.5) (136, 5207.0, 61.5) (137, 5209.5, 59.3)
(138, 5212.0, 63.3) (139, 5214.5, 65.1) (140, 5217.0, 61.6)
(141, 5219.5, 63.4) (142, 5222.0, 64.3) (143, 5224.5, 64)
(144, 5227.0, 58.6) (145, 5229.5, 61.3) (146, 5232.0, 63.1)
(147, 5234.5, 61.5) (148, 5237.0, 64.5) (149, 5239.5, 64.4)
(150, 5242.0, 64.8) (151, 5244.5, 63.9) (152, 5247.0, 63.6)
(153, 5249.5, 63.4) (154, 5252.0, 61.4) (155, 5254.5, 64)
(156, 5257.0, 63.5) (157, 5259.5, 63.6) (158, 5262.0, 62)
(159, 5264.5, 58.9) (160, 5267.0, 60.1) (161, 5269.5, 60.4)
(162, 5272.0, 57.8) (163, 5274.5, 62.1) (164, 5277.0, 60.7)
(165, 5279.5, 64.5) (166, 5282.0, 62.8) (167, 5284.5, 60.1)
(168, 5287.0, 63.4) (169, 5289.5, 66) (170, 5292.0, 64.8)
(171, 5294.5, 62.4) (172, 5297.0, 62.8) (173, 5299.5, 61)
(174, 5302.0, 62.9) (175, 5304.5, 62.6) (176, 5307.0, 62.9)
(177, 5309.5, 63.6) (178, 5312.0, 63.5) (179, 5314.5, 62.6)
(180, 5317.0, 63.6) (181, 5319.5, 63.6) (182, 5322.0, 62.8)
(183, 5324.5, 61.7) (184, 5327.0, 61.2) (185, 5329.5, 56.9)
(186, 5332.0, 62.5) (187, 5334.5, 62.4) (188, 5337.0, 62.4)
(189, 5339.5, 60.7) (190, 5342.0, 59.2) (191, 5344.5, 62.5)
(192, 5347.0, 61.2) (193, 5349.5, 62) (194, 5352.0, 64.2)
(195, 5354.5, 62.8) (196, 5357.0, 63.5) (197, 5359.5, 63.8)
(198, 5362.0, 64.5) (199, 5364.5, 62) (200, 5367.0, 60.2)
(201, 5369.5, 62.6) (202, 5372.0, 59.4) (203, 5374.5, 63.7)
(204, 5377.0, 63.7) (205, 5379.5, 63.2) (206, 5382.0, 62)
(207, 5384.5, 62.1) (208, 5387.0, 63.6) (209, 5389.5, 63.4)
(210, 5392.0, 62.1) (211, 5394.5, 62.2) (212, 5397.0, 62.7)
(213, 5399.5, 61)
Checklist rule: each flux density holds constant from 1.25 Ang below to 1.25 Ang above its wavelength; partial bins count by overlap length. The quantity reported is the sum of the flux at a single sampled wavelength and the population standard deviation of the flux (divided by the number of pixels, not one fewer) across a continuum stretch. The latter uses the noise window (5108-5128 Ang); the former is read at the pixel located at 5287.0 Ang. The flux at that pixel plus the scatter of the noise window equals 64.4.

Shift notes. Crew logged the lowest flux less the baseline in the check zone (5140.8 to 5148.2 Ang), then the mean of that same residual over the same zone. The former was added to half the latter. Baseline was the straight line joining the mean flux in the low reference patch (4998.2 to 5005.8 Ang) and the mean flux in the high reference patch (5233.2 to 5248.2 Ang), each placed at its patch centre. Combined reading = -4.7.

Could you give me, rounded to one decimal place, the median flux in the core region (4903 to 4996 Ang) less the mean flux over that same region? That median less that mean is 0.2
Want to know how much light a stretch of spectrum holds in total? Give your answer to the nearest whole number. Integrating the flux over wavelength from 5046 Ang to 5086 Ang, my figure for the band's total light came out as 2596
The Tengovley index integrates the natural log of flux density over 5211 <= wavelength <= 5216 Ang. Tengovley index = 21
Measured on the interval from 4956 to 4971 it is 63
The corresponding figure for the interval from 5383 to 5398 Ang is 62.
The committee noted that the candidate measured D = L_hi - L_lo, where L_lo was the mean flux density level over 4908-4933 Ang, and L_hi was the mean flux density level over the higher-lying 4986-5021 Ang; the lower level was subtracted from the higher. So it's -2.0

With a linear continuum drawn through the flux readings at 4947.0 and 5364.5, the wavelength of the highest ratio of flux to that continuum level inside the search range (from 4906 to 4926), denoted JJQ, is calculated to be 4907.0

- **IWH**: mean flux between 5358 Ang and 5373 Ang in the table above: 62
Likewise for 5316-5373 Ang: 62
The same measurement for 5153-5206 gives 60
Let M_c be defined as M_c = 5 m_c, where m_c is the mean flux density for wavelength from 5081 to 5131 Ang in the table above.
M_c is 323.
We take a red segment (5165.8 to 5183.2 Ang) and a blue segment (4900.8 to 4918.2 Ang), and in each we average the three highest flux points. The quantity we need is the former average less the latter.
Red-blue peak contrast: -4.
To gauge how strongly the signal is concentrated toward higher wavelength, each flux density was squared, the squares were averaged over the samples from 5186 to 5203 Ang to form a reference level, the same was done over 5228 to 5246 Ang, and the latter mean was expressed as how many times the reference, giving 1.07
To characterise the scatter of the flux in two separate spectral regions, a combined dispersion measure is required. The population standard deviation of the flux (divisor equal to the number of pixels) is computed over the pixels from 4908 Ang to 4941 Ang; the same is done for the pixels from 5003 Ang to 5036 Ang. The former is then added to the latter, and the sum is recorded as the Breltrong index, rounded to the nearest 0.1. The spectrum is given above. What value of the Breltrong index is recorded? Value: 4.4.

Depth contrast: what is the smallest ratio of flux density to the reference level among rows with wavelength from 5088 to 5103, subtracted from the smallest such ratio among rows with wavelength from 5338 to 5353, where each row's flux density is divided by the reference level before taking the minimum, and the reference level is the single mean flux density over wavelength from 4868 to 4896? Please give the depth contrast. -0.07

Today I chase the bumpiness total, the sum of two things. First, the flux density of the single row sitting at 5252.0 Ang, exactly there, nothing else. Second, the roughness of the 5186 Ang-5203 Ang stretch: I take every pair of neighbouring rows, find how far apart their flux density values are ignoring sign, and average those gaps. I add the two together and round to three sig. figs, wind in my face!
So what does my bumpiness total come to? 62.7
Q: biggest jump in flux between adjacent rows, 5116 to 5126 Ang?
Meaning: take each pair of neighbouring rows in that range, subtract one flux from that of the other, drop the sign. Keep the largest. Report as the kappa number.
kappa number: 0.4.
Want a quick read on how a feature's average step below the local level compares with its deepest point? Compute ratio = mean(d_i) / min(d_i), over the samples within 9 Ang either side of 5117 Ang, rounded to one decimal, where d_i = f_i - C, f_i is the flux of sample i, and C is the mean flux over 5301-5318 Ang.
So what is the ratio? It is -1.9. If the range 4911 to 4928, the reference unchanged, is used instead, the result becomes -4.9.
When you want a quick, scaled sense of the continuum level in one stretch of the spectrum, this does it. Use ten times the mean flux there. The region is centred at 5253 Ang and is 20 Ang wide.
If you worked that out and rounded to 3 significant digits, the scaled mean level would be 632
